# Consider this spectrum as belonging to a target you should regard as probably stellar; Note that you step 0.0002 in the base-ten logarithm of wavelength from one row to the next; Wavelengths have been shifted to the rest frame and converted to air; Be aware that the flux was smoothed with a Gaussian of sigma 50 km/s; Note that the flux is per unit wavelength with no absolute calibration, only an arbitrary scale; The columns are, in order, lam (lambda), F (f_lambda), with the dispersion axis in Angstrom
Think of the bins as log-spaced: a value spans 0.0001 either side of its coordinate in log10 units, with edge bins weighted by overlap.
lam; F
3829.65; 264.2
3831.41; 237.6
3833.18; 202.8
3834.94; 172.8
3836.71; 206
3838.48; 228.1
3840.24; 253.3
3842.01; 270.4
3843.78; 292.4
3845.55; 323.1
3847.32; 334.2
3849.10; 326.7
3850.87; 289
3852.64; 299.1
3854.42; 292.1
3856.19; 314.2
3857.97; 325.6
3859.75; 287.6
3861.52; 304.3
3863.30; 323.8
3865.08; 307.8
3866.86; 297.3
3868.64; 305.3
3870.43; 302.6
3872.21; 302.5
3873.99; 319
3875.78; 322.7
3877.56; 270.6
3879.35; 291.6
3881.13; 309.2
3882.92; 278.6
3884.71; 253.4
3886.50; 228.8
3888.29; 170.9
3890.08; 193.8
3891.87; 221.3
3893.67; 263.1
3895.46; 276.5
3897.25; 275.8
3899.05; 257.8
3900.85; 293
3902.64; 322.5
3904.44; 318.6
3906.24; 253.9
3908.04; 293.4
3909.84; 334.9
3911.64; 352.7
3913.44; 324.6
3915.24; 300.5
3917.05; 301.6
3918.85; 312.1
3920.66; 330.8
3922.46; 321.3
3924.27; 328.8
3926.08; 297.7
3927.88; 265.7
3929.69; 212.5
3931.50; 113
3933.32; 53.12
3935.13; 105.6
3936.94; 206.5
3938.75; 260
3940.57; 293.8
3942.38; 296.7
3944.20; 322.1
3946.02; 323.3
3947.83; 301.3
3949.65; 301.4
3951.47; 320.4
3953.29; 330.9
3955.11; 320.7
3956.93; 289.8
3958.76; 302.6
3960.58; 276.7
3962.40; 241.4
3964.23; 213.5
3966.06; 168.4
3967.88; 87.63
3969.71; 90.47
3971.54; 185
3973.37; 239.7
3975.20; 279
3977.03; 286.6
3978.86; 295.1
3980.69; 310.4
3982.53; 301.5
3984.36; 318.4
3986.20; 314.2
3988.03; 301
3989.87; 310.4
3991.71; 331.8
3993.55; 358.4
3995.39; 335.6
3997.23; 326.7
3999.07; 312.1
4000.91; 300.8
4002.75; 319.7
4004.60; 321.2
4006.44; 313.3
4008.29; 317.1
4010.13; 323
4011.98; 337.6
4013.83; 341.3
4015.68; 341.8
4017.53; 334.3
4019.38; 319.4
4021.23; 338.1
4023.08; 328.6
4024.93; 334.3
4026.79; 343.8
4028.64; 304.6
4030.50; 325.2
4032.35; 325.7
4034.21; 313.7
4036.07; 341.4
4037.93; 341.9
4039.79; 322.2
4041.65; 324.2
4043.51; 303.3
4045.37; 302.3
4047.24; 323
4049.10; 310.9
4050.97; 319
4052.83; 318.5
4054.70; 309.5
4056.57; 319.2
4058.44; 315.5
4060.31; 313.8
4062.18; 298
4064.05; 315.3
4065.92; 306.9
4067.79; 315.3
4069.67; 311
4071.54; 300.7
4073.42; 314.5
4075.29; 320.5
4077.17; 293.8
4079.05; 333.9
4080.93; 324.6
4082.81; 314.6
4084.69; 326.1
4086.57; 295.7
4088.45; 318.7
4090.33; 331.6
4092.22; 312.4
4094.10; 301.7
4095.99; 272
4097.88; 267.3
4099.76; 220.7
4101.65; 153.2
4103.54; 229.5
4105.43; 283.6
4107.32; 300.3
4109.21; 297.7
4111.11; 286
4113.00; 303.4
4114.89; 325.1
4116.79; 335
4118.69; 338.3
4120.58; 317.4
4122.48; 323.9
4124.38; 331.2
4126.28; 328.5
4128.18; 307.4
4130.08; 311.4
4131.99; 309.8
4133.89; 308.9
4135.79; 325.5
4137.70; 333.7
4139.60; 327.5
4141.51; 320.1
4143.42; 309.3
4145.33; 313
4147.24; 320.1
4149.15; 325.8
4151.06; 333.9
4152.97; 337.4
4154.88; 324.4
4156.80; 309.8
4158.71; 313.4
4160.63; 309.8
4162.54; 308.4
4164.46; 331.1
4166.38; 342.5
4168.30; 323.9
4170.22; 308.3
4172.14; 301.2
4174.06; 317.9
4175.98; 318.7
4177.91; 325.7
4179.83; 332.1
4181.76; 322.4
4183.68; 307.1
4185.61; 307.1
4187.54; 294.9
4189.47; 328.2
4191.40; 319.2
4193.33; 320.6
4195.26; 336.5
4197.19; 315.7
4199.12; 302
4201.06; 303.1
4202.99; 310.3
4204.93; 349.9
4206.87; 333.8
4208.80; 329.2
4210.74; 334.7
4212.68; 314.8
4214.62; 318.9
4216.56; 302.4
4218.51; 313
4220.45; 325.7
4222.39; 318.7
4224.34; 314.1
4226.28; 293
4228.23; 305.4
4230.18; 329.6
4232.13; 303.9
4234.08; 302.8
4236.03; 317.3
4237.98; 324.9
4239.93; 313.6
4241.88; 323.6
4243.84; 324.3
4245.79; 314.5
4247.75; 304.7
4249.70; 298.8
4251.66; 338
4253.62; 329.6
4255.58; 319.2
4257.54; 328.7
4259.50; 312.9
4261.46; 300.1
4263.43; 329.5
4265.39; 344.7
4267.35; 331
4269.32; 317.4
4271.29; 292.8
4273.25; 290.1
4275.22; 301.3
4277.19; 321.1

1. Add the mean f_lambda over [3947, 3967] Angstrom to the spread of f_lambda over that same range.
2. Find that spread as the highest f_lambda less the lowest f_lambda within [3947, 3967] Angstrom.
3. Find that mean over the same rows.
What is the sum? 441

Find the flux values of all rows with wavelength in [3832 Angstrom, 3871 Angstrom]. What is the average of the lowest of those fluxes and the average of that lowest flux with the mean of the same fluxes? 201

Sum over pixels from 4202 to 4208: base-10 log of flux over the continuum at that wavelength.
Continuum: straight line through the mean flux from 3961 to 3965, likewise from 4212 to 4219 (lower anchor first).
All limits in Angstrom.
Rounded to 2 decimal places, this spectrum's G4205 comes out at 0.09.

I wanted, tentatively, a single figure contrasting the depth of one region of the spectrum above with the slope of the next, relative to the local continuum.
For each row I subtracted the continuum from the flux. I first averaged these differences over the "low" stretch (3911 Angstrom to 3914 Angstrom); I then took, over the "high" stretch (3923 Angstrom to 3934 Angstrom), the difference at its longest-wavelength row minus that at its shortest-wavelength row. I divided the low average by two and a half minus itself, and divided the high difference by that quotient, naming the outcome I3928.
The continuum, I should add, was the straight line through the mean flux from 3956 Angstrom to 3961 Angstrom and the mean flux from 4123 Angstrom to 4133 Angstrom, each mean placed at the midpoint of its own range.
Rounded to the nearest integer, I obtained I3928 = 265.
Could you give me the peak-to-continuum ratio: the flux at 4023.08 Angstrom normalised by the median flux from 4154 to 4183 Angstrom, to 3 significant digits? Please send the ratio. 1.03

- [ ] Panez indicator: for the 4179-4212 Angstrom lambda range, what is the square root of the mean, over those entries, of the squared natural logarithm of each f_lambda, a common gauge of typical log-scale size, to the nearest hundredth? 5.77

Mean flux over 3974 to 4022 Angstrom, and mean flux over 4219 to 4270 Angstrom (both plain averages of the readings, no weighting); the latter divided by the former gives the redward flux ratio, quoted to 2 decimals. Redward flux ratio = 1.00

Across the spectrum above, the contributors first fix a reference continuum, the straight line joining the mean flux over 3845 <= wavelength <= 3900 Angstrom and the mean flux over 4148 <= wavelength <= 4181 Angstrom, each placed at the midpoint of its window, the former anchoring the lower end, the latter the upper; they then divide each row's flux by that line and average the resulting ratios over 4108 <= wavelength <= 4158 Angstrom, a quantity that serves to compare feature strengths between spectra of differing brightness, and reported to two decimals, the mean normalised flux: 1.01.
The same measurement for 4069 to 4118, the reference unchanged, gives 0.94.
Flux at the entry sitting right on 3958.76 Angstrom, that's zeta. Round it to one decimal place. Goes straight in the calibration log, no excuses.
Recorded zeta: 302.6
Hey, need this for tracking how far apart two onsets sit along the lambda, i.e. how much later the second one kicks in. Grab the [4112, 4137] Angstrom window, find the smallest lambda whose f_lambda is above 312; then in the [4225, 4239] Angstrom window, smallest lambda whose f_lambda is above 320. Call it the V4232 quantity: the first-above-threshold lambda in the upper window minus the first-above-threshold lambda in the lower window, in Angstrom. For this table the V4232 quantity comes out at 115.3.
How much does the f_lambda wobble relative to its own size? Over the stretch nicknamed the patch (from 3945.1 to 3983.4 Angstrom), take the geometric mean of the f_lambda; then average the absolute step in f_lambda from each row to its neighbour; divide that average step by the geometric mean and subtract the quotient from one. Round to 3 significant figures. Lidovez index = 0.888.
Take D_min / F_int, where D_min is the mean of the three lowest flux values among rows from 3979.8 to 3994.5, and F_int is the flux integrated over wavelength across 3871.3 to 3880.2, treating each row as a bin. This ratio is 0.113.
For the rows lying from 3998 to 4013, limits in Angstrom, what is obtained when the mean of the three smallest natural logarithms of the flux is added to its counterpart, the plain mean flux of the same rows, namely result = 324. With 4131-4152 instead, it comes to 326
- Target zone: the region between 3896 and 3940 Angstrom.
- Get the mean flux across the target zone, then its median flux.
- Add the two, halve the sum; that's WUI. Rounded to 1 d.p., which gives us 281.9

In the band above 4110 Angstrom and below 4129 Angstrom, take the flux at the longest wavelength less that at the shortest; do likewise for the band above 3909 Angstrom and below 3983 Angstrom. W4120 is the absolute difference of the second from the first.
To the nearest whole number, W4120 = 55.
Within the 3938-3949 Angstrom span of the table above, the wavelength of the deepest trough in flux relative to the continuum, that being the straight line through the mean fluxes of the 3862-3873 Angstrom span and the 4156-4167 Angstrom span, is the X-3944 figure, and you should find 3938.75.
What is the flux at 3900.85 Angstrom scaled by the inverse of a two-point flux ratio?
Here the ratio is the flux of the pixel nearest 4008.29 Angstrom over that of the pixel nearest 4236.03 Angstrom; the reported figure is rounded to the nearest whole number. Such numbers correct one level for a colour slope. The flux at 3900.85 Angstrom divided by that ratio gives 293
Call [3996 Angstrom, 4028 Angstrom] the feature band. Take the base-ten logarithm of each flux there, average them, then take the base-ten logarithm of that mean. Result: 0.400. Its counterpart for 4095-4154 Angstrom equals 0.394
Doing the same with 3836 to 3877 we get 0.393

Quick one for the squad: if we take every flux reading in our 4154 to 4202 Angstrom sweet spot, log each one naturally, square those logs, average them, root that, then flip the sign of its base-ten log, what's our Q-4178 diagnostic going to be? -0.760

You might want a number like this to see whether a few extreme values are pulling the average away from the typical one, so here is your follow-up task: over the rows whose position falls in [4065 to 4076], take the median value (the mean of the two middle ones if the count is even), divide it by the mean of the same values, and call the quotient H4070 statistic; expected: 1.00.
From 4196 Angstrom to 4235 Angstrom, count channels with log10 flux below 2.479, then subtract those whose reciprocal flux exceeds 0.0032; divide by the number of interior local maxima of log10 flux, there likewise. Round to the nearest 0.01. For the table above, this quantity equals -1.40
